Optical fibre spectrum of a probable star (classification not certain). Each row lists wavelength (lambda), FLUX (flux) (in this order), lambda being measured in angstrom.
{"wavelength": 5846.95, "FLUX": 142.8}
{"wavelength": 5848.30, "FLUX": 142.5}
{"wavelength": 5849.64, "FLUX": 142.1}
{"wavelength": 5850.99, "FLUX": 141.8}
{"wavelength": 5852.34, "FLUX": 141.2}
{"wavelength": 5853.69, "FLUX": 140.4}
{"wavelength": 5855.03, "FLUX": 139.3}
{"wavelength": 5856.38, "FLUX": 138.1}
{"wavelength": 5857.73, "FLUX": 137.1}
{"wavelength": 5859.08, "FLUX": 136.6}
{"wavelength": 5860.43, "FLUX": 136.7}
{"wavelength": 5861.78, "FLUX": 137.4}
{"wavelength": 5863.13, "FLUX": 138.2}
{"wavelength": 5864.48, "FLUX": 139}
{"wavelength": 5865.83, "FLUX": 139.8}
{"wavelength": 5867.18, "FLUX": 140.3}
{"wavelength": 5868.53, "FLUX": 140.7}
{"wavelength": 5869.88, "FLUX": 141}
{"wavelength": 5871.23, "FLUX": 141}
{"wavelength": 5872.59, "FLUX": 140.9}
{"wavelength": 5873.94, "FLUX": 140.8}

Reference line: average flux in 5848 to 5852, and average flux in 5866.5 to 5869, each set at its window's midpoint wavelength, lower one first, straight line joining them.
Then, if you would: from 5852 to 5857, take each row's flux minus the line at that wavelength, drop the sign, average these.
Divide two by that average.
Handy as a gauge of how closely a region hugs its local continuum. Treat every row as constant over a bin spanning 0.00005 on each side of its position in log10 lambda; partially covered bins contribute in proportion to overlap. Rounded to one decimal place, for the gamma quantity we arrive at 1.0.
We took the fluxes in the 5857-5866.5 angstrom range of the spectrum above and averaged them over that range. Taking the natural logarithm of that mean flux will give 4.93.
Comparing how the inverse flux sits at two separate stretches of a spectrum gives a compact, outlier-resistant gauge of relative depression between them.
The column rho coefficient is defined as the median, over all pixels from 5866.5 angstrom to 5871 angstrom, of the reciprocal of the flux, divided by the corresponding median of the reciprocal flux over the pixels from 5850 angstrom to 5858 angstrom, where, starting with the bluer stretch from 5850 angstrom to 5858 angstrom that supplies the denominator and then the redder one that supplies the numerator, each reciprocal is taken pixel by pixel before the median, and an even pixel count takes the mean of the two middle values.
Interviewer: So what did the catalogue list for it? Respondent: 0.994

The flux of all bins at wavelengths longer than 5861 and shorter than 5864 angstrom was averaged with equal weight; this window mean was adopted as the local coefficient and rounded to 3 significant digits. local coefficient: 138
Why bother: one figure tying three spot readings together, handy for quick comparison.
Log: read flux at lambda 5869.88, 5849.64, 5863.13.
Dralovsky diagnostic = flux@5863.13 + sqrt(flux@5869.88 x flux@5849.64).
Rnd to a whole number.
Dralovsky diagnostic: 280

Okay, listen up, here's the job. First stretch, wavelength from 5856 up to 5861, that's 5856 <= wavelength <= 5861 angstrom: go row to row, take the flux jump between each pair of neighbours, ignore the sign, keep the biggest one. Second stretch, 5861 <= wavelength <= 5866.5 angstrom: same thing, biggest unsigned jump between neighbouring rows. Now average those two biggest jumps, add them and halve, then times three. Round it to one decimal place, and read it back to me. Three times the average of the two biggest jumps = 2.7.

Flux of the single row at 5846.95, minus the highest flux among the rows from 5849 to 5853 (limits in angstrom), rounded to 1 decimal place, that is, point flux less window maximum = 0.7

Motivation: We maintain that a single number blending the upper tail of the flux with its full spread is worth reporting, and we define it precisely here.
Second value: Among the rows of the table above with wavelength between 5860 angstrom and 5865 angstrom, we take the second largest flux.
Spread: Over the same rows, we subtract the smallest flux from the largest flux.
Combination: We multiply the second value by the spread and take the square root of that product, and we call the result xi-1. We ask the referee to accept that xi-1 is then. 18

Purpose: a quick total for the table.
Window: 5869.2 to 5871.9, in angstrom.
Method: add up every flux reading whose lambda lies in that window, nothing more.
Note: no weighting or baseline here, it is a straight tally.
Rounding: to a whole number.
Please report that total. 282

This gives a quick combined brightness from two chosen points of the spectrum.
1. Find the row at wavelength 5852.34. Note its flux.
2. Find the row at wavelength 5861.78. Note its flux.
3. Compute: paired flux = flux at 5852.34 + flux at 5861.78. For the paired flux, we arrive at 279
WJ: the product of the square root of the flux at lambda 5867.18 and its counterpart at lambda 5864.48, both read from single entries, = 139.6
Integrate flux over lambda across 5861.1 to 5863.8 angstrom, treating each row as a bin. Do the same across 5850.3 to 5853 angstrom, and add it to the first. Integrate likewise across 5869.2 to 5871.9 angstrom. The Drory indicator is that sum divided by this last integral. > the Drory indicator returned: 1.98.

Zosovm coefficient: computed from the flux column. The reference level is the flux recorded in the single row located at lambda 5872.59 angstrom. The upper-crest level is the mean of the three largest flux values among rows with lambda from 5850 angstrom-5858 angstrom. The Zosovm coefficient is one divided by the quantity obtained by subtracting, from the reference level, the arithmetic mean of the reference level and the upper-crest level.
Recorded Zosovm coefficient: -9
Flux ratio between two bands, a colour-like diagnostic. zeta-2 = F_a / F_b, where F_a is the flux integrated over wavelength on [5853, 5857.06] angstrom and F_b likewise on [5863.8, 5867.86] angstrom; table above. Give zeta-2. 1.00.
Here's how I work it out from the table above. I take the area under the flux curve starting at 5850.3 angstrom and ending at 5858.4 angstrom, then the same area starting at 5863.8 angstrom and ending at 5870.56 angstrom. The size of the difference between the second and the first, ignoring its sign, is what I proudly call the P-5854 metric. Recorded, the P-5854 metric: 183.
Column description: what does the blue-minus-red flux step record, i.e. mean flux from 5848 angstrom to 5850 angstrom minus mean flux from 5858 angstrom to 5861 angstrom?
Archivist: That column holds 6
